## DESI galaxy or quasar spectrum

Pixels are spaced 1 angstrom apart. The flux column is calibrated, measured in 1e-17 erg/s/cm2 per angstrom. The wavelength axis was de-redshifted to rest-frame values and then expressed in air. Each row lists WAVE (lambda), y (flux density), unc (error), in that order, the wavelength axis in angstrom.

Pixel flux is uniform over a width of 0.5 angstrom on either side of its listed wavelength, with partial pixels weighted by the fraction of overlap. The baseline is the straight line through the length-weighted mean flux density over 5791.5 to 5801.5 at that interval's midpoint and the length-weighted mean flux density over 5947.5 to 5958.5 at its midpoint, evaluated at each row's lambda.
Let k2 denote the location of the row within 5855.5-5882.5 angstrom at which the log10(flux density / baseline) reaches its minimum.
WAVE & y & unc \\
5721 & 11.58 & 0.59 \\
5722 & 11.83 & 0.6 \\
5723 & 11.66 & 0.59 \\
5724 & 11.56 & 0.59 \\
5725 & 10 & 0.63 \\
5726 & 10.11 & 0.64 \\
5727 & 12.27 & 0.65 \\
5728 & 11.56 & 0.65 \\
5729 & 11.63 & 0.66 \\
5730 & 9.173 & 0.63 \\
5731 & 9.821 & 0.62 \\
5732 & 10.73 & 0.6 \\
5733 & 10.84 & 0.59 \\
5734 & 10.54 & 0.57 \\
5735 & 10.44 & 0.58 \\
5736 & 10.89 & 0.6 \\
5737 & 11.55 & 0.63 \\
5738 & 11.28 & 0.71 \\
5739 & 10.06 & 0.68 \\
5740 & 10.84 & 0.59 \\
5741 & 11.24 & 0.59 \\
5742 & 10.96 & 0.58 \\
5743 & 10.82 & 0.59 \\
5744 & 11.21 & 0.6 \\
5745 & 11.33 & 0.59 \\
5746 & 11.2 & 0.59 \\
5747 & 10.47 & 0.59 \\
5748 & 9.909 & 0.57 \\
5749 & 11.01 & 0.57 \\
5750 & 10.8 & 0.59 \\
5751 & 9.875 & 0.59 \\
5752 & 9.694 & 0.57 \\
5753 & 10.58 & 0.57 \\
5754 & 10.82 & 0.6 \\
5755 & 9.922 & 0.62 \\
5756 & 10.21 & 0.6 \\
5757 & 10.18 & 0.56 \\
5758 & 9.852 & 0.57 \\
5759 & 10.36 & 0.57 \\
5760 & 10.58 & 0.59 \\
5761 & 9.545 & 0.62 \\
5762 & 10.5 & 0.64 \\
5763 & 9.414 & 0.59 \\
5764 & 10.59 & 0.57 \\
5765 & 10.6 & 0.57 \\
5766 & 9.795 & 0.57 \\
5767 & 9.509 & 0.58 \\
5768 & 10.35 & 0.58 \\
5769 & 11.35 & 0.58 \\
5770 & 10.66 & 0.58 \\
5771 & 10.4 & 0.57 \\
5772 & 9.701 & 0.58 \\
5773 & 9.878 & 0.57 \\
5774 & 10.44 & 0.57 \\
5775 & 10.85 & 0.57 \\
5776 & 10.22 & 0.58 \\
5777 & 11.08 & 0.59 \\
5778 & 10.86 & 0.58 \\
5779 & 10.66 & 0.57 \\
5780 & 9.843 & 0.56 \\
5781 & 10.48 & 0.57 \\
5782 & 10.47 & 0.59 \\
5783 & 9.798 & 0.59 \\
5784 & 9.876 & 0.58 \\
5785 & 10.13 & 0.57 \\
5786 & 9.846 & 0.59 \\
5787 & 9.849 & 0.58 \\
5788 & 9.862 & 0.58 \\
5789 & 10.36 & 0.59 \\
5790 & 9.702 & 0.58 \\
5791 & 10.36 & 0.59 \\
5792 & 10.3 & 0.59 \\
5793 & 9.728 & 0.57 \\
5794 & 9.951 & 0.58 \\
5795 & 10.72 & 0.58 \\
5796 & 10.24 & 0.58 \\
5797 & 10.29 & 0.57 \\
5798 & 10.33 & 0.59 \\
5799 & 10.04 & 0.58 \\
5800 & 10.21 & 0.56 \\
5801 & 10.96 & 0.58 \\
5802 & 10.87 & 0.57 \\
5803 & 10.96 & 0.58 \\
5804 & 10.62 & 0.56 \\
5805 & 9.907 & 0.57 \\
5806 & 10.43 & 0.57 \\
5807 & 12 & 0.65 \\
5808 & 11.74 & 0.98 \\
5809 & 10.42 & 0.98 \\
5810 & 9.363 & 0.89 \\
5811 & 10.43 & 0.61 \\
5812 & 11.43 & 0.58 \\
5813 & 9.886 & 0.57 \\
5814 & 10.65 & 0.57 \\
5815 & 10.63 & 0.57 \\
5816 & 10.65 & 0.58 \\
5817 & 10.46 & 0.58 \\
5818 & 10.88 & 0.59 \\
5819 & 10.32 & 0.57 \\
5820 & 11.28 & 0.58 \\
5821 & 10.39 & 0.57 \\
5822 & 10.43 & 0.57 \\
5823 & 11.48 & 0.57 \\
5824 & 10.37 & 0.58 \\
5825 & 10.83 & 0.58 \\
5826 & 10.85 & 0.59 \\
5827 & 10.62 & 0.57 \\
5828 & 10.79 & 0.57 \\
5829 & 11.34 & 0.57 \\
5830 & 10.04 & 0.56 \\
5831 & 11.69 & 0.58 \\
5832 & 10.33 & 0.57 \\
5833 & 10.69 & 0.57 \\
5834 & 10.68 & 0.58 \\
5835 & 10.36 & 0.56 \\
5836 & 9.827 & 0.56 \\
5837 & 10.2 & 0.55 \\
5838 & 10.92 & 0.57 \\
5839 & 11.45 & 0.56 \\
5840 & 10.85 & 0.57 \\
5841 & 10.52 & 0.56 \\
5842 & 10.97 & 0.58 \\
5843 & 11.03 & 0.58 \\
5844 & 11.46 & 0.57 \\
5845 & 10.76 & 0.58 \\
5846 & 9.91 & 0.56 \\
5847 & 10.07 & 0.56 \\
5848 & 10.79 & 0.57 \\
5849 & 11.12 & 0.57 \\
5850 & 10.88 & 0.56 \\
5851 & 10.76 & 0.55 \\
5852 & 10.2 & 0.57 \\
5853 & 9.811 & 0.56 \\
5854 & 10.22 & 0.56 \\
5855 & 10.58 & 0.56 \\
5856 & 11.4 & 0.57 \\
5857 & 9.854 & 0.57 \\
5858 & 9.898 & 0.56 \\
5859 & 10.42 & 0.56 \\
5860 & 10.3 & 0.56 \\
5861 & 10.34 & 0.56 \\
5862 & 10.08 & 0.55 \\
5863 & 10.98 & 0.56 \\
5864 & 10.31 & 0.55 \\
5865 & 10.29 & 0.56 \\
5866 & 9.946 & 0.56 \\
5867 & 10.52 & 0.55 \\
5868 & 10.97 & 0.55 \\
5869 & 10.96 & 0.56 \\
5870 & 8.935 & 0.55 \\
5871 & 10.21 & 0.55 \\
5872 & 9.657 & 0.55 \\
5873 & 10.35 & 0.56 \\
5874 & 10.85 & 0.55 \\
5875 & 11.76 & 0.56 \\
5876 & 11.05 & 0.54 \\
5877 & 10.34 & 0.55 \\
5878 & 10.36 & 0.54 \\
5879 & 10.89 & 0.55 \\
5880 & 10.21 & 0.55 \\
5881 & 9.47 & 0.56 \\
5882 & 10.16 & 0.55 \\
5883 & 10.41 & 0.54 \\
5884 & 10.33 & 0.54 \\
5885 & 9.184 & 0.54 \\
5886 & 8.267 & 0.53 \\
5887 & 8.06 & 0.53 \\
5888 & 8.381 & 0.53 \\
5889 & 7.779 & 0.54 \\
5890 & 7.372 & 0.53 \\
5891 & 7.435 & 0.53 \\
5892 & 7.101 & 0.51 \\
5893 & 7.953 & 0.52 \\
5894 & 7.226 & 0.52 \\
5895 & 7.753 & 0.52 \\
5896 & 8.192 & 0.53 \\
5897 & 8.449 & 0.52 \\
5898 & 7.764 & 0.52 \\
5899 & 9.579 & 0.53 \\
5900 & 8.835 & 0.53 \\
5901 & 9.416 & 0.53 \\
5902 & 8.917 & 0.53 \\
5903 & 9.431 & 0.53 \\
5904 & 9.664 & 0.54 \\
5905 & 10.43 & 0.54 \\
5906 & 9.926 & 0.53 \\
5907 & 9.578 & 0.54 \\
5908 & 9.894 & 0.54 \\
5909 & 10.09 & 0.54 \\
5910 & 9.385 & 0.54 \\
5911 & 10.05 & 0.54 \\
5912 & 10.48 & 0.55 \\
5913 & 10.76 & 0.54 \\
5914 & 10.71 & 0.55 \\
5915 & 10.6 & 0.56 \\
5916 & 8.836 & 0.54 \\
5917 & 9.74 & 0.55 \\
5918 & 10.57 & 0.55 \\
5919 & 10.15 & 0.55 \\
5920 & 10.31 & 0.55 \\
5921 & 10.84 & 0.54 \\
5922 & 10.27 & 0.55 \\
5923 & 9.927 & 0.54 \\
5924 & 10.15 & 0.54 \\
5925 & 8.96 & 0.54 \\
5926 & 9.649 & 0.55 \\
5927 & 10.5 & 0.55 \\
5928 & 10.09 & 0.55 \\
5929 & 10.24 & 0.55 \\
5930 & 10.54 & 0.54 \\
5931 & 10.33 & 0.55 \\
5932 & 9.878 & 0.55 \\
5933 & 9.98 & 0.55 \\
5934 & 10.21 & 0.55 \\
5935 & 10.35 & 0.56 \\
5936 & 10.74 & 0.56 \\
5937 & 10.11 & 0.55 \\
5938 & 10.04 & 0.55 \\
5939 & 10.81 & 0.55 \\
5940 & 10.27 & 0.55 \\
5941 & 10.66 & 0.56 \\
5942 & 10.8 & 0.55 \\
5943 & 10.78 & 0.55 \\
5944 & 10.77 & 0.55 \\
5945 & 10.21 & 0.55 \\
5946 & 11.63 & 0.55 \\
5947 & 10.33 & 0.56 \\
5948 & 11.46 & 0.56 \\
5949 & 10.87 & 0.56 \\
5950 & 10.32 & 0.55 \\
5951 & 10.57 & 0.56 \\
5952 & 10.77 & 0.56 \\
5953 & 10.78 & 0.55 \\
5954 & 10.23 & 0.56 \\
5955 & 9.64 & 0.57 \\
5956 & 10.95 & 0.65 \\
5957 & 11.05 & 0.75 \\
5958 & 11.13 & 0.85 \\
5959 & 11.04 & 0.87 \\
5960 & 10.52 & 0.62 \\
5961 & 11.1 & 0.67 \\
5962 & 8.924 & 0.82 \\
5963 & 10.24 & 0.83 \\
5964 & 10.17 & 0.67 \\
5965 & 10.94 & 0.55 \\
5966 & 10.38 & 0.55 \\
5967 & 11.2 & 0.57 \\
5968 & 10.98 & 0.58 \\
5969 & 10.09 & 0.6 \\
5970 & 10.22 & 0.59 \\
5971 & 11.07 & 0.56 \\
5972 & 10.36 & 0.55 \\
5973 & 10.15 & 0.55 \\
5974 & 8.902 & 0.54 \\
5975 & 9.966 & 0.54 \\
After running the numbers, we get 5870 angstrom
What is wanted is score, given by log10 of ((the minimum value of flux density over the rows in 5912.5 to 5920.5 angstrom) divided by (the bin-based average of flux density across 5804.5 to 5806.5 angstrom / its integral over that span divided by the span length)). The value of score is -0.061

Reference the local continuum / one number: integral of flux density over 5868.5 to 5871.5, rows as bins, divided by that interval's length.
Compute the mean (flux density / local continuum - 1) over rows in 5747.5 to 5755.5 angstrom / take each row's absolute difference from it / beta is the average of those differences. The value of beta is 0.047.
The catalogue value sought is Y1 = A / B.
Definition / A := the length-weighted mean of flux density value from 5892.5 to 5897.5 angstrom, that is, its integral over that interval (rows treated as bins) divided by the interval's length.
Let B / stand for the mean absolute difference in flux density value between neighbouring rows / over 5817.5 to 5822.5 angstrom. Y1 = 13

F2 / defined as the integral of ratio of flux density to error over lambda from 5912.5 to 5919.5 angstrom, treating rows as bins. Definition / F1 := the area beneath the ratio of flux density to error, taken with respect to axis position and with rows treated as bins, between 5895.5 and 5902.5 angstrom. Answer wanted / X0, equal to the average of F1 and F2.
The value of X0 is 123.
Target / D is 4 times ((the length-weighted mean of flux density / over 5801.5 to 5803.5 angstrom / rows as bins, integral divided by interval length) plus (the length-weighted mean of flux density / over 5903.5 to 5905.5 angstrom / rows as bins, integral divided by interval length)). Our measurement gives 83.8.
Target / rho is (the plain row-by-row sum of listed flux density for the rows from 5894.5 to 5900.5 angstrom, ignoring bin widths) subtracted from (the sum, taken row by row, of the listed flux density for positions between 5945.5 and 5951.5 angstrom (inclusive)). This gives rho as 15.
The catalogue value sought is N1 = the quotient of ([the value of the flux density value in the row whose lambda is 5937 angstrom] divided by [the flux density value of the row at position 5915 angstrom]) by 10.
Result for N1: 0.095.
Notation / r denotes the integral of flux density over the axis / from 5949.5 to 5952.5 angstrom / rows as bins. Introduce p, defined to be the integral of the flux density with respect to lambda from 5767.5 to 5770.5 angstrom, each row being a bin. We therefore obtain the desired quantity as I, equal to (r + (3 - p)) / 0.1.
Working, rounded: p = 32.4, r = 31.7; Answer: 23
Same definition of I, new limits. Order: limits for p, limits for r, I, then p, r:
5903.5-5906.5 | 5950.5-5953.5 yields 51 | 30.0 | 32.1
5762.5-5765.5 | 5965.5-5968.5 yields 50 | 30.6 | 32.6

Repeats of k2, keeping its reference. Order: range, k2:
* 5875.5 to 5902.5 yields 5892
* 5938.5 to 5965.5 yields 5962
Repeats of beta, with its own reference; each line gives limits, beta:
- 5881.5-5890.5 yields 0.101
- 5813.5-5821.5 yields 0.021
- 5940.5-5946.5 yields 0.027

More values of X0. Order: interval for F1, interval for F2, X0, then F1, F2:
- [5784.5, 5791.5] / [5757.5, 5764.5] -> 120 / 120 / 120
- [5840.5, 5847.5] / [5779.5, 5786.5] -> 126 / 131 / 122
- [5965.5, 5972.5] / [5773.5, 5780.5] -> 129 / 130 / 129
